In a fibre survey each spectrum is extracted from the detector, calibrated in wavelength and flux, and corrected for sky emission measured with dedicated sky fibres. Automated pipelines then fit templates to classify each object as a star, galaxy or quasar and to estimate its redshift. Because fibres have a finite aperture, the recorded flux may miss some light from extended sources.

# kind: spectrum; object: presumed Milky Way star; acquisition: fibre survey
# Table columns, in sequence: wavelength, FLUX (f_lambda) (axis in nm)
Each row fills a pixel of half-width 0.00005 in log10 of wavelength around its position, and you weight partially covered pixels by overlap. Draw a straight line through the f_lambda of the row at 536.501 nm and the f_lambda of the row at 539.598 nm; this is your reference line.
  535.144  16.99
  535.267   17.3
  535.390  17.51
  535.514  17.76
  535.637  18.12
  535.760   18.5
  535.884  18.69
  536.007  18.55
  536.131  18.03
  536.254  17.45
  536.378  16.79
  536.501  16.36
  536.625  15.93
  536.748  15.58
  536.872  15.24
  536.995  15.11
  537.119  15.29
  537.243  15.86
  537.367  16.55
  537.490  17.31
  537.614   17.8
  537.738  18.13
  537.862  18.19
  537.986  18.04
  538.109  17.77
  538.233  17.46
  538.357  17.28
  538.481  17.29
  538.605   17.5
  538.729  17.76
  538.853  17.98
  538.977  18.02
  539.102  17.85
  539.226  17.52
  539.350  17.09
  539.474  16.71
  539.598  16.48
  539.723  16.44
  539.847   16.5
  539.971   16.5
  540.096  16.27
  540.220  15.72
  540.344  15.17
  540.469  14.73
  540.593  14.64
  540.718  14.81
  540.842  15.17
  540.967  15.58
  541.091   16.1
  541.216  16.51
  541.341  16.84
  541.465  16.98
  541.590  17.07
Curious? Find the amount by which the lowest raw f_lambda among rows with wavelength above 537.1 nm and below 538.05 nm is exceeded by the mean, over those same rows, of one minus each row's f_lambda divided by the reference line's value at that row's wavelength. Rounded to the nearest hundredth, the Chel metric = -15.34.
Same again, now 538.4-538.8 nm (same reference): -17.36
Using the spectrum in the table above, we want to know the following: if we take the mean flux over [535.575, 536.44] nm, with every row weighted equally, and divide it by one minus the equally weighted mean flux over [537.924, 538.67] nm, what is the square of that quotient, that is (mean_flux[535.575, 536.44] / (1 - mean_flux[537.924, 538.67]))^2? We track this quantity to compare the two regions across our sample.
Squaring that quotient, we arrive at 1.18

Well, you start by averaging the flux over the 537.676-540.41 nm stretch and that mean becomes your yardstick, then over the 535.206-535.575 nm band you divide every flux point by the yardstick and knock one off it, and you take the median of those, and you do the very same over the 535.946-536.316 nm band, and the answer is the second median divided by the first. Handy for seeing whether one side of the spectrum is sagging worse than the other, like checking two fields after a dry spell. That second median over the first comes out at 2.5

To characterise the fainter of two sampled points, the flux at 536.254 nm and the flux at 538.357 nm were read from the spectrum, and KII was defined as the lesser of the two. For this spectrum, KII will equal 17.3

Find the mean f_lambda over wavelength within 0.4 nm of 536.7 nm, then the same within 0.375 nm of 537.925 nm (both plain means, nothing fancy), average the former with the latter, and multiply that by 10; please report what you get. 169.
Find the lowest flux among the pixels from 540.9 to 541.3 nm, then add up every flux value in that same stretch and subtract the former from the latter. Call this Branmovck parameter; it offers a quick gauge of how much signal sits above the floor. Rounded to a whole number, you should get 33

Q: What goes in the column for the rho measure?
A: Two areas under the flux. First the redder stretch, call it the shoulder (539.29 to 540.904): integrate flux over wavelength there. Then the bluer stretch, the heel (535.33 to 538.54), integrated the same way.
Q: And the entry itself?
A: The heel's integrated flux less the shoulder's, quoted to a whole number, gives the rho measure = 30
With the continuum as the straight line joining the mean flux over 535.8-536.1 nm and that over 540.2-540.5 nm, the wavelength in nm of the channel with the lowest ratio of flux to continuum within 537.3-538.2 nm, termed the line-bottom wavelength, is 537.367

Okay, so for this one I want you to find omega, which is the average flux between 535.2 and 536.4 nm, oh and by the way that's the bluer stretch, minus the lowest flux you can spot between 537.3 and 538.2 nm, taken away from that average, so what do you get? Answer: 1.3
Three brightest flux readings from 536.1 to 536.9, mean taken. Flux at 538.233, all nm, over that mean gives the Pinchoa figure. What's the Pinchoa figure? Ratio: 1.00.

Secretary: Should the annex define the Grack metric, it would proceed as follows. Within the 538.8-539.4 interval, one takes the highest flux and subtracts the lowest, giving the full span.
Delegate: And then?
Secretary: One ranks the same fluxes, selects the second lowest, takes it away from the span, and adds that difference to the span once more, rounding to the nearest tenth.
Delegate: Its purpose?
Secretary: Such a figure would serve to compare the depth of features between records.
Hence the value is -15.7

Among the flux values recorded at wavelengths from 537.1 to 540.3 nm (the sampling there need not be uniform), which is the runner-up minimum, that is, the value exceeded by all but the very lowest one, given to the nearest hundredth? 15.72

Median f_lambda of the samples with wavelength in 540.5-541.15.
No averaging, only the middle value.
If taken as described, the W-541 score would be 15.2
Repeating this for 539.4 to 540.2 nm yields 16.5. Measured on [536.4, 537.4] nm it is 15.7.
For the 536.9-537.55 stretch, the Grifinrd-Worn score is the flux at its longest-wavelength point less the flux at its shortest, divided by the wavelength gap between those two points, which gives 4.4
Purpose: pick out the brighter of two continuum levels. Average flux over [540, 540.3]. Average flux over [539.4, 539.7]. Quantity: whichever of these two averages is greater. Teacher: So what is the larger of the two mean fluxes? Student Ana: 16.6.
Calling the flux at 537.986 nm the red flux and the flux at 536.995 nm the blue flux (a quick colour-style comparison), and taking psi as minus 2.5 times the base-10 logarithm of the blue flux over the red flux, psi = 0.19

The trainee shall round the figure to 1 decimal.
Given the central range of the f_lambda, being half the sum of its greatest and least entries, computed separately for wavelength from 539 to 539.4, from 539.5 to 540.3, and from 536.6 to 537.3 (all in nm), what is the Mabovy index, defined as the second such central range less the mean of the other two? -0.4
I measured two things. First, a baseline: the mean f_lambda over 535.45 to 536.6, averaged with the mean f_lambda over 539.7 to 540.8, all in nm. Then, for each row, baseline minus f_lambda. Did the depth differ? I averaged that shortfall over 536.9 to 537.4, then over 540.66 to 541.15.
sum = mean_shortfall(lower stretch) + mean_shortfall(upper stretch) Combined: 2.3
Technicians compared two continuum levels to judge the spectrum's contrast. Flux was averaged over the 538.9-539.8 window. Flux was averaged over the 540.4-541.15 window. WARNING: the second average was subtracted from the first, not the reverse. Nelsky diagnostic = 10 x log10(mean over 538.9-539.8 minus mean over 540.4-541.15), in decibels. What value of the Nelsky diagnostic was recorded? 3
